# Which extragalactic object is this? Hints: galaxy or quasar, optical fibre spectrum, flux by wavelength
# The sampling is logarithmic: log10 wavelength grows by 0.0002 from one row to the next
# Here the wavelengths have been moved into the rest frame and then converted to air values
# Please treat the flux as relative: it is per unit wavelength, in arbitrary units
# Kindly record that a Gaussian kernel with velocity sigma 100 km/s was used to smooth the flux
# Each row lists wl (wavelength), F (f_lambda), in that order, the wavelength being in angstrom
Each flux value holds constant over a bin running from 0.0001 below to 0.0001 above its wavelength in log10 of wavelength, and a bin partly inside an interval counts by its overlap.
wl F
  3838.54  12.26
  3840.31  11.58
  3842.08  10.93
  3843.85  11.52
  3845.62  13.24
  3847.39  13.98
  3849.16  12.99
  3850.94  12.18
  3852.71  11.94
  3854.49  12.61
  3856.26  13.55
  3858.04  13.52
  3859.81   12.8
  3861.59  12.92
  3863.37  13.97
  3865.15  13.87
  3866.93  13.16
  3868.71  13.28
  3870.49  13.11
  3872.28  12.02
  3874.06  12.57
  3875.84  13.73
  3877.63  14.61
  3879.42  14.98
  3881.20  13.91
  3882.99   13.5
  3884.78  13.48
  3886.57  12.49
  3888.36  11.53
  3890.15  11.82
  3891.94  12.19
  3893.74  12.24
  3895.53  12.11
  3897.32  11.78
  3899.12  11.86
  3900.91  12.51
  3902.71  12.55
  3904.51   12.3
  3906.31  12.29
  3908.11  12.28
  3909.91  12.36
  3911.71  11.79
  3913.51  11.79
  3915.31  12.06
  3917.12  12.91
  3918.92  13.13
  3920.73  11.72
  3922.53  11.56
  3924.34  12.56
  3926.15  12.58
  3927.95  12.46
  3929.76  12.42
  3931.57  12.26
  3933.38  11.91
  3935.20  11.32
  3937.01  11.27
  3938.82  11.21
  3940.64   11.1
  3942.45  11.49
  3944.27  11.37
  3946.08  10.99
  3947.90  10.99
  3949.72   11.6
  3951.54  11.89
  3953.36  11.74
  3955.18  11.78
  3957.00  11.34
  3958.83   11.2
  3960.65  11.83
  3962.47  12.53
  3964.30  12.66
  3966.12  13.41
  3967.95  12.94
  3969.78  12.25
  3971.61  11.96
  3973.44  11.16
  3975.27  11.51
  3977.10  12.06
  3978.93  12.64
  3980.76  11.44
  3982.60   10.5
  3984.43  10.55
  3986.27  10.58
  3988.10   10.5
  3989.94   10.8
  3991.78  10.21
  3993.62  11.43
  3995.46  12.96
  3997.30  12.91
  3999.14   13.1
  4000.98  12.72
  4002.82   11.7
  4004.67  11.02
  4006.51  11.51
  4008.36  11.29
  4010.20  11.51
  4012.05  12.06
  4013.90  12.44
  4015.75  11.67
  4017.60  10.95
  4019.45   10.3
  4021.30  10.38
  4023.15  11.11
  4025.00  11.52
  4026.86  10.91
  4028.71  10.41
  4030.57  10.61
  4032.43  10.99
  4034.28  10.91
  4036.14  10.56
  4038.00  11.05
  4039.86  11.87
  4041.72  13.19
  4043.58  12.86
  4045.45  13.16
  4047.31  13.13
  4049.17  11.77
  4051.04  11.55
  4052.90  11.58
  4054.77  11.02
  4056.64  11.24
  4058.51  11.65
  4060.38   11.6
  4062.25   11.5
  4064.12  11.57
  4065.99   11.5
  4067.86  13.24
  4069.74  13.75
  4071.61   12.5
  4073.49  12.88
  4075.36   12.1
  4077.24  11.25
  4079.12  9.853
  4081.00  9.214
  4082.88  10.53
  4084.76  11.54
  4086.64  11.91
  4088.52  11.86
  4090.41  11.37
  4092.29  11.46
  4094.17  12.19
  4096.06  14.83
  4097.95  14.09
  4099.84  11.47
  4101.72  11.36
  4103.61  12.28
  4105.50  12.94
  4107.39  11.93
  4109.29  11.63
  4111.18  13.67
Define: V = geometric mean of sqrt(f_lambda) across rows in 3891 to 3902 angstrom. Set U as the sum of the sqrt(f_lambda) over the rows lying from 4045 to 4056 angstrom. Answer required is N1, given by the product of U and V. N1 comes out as 72.4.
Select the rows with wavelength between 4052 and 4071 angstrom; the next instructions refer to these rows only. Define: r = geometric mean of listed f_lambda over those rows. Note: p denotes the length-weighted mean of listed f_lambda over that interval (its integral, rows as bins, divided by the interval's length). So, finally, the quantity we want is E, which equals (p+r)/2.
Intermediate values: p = 11.9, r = 11.8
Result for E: 11.9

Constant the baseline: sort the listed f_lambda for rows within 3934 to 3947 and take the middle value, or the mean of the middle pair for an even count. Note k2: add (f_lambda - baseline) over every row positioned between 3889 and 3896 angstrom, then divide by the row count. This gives 0.8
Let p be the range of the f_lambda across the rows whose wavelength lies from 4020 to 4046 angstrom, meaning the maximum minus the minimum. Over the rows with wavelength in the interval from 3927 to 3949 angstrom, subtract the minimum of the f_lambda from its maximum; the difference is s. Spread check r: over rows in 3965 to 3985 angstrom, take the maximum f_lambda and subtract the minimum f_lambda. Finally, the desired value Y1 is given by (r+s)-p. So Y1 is 1.6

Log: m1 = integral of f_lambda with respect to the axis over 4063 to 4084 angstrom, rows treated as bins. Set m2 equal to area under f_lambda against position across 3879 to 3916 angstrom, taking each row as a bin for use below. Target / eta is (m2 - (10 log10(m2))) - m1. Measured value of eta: 189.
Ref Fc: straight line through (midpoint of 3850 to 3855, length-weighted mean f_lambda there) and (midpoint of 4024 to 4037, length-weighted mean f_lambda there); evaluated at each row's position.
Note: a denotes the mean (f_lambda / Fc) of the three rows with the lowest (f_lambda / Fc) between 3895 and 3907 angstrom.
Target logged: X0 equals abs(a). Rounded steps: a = 1.00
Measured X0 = 1.00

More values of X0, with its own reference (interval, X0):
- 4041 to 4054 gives 1.09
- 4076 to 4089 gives 0.94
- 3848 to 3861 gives 1.00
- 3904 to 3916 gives 1.01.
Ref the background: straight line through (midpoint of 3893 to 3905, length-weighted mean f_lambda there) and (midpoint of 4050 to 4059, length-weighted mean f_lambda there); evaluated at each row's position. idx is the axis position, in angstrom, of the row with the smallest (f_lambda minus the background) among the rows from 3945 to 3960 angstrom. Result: 3946.08 angstrom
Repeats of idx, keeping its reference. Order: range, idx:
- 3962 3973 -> 3971.61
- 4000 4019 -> 4017.60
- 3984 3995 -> 3991.78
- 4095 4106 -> 4101.72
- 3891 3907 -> 3897.32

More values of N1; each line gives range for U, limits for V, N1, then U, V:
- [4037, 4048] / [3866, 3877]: 76.5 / 21.2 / 3.60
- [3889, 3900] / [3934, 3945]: 69.8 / 20.8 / 3.36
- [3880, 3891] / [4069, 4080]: 74.2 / 21.4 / 3.46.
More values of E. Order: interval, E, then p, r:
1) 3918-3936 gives 12.2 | 12.2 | 12.2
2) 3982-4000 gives 11.3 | 11.4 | 11.3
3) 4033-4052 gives 12.0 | 12.0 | 12.0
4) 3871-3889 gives 13.3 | 13.3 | 13.2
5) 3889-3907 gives 12.2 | 12.2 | 12.2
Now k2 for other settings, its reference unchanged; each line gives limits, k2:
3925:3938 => 0.8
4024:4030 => -0.3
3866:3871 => 1.9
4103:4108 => 1.1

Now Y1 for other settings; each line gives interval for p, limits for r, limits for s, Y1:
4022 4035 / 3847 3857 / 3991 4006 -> 3.8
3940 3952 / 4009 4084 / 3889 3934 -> 5.2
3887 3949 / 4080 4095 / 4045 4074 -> 3.6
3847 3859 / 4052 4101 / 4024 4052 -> 6.4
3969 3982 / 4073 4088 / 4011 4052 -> 5.1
